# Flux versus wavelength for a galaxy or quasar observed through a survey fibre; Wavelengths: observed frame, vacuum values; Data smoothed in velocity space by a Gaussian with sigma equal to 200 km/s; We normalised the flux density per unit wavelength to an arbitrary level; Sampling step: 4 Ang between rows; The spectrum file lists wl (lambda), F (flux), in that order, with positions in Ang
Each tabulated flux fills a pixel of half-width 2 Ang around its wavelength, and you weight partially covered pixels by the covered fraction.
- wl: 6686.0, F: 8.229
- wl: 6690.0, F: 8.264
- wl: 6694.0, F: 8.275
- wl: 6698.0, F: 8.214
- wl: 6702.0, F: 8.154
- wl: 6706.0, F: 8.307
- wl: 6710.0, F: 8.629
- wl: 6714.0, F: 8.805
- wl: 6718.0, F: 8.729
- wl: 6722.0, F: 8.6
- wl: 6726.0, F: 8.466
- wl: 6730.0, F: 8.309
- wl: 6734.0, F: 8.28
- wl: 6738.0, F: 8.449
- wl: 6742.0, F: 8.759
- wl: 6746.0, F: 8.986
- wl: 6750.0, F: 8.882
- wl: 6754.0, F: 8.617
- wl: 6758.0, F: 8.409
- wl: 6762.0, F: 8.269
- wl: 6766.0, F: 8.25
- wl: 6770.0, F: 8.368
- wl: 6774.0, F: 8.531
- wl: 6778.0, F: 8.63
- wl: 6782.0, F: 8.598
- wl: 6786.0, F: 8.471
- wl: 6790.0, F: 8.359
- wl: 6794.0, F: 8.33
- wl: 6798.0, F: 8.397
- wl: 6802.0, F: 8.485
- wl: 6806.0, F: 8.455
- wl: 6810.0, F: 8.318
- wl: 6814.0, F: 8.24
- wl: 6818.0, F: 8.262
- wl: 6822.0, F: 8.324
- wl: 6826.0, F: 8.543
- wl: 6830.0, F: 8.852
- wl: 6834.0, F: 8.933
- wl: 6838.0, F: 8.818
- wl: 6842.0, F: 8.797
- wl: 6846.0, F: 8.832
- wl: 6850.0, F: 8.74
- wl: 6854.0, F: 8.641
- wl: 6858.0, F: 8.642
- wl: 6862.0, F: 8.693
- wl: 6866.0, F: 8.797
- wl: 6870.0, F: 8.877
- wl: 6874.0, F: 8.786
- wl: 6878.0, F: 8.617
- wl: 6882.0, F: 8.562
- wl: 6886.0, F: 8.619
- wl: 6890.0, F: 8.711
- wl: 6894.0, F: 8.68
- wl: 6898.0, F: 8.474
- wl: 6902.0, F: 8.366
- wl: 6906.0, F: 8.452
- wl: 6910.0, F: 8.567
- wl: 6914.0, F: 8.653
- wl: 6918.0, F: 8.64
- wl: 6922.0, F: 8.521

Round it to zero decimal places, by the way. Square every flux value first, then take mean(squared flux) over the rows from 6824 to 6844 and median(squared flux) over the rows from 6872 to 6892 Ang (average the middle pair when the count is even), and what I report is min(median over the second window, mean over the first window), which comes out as 74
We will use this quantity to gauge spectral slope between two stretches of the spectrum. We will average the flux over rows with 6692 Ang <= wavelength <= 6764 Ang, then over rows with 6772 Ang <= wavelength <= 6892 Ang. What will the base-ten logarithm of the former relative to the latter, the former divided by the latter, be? -0.004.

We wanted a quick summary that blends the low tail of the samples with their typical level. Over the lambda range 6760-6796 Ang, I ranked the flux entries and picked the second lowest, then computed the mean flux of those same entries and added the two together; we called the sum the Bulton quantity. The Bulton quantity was 16.7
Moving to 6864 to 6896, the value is 17.3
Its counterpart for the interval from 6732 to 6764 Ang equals 16.9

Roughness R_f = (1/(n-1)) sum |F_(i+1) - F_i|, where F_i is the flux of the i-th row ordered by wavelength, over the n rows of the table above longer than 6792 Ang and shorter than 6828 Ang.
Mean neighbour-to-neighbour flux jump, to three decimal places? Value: 0.088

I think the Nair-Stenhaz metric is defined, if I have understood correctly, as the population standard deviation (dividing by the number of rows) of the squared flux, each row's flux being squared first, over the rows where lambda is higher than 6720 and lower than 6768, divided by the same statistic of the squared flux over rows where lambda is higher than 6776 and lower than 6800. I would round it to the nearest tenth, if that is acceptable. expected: 2.1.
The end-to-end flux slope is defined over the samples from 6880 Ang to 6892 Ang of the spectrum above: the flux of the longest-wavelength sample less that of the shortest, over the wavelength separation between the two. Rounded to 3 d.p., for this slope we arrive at 0.019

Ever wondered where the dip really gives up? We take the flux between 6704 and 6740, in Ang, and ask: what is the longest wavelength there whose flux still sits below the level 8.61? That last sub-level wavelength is 6738.0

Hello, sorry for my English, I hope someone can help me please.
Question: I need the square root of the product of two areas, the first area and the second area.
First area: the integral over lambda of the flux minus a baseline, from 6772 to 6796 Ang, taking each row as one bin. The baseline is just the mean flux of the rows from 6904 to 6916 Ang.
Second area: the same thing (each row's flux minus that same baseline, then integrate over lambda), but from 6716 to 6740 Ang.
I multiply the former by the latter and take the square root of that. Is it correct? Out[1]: 1.9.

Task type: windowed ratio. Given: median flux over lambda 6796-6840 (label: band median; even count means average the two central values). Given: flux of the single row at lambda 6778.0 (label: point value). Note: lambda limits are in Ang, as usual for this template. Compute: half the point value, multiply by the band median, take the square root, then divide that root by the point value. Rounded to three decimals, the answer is 0.700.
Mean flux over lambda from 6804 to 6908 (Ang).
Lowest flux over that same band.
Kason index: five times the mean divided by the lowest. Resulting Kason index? 5.23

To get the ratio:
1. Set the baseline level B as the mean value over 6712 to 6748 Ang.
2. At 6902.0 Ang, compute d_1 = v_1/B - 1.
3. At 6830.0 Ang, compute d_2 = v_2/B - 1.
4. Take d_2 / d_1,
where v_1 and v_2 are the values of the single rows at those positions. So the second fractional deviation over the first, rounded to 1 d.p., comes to -1.1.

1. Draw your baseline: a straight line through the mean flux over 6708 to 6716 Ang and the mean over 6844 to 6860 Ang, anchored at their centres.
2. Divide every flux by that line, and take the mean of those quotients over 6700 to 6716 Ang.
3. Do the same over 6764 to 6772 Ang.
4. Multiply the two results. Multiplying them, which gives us 0.927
